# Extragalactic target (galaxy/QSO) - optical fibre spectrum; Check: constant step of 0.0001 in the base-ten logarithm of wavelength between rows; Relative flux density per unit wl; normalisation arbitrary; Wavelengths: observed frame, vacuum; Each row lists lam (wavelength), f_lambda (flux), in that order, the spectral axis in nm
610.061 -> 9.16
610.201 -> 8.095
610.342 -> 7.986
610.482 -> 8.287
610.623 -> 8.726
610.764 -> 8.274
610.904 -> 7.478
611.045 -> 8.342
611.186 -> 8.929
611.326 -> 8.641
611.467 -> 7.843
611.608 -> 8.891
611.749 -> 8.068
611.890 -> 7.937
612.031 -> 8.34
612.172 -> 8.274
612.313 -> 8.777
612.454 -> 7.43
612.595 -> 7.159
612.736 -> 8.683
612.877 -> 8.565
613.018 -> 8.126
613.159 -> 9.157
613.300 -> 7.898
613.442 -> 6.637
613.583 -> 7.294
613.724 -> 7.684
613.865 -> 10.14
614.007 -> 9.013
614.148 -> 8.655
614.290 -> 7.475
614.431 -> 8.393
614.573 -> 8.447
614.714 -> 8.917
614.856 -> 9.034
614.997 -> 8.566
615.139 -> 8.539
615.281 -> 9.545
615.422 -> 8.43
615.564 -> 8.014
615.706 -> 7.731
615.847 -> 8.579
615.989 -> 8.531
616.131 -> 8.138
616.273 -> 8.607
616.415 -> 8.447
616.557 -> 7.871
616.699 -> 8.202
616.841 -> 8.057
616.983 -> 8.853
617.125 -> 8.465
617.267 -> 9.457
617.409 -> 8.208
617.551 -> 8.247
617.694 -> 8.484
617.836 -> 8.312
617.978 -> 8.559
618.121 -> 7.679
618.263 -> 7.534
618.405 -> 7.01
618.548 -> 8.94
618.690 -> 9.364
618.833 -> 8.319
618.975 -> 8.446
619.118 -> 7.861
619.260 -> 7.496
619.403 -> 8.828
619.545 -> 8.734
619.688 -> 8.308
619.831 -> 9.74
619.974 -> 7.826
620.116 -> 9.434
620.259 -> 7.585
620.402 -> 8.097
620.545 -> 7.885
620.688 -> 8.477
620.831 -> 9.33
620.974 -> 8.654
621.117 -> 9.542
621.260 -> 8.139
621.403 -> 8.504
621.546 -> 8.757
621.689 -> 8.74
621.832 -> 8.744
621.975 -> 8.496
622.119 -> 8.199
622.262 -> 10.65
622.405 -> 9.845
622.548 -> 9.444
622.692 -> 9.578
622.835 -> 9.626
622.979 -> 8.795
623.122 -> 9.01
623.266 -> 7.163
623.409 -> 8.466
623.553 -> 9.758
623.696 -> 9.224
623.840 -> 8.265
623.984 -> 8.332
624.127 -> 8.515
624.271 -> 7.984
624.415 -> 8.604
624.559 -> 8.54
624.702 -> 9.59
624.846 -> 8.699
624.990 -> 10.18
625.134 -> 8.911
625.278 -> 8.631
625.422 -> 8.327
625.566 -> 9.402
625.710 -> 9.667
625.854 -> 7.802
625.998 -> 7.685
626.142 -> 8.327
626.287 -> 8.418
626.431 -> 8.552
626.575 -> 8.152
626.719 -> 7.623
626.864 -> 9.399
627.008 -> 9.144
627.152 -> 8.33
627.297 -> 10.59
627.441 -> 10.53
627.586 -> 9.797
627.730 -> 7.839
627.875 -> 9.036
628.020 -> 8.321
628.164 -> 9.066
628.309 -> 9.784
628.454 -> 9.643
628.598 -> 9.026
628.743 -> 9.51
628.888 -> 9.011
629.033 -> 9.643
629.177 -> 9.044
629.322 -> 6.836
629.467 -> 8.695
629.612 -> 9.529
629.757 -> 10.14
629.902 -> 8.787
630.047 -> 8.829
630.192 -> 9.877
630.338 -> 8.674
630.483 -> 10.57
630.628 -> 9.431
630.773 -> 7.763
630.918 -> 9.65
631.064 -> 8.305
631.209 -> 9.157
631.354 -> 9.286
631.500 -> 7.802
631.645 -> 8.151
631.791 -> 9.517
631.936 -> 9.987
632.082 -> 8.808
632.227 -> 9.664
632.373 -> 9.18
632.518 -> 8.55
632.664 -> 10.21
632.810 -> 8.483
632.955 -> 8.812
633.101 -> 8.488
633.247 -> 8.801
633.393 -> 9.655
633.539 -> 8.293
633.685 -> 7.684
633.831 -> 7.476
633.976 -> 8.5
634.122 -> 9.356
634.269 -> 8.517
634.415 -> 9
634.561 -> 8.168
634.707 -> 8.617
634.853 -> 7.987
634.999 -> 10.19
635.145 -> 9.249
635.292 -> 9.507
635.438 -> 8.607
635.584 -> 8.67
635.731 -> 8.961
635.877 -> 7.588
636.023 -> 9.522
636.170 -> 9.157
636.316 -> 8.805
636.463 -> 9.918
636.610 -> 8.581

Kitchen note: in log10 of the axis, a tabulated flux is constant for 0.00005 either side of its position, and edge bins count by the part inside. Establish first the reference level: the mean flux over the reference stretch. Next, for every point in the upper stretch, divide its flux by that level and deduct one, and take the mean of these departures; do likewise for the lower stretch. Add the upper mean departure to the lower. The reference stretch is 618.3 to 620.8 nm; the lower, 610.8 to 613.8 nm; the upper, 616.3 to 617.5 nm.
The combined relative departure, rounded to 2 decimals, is -0.02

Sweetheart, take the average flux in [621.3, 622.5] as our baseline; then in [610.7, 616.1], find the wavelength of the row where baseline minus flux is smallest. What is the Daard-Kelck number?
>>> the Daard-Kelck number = 613.865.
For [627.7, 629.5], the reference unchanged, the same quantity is 628.309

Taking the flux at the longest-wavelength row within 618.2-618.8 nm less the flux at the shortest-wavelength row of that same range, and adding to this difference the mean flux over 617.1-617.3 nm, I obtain 11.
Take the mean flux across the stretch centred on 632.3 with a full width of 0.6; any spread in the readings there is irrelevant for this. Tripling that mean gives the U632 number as 27.2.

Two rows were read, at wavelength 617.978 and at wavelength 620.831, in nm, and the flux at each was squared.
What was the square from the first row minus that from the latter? -14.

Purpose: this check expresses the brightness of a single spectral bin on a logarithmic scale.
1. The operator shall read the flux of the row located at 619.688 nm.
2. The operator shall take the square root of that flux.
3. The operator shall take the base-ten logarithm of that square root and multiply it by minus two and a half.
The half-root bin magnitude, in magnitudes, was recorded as -1.15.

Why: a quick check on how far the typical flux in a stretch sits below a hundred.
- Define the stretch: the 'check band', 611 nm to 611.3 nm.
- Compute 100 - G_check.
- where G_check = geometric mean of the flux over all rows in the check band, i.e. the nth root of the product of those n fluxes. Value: 91.4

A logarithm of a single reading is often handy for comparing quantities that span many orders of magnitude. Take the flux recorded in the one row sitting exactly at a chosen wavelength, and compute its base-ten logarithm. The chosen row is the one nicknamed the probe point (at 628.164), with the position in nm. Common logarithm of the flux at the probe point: 0.96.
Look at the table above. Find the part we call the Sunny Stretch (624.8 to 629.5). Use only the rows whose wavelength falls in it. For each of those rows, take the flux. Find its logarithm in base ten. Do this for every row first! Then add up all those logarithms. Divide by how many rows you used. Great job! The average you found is 0.947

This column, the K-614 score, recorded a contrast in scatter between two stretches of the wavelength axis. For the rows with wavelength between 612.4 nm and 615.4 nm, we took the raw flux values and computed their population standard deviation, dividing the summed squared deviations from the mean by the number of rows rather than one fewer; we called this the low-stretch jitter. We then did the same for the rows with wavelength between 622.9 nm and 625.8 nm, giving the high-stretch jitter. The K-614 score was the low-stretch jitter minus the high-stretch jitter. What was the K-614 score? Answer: 0.16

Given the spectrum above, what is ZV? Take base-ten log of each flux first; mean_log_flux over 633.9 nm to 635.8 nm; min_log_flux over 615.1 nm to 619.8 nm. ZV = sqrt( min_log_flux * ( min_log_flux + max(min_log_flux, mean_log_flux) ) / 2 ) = 0.871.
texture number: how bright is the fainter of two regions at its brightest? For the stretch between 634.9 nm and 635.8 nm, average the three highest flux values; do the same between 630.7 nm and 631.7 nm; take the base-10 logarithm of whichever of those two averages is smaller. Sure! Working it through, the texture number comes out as 0.971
